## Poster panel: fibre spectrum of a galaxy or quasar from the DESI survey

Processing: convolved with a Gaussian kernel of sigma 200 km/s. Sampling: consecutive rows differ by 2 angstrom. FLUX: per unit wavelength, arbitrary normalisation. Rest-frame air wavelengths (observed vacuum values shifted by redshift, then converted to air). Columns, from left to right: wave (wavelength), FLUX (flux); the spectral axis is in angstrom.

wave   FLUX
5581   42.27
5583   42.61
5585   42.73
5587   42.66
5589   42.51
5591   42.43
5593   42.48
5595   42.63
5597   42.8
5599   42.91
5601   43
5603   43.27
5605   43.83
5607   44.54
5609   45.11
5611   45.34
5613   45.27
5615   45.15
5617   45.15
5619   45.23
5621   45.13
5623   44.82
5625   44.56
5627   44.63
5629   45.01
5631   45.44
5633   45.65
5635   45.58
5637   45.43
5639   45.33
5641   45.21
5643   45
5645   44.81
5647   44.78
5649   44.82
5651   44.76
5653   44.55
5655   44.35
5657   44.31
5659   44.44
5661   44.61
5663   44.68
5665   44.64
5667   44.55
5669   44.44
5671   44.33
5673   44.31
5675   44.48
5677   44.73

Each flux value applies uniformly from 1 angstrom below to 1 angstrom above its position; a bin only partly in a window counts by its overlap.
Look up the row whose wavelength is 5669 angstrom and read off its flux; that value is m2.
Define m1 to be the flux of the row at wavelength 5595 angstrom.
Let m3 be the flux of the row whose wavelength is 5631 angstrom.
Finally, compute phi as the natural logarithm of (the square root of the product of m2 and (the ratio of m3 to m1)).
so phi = 1.93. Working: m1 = 42.63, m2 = 44.44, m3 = 45.44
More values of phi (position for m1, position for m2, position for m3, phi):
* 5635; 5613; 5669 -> 1.89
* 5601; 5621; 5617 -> 1.93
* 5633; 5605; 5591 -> 1.85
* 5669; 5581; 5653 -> 1.87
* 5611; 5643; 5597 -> 1.87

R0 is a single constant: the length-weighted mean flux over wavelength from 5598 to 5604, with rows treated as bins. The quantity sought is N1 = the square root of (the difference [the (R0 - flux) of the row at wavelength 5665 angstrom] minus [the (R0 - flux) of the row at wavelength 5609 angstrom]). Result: 0.69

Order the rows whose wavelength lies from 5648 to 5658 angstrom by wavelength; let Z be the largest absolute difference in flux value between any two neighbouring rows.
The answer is 0.21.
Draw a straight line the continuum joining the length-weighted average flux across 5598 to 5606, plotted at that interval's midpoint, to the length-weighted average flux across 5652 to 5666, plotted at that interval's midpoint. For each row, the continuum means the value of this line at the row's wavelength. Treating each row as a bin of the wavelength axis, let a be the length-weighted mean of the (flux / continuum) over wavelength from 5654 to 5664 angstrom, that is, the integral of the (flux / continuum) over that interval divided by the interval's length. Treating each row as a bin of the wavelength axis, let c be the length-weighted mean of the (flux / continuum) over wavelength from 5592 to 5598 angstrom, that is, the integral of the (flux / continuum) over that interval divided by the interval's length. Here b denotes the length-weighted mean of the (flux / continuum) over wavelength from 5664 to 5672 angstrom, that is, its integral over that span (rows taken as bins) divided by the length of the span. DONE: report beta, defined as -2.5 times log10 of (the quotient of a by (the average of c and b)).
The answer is -0.01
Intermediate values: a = 1.00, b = 0.995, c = 0.99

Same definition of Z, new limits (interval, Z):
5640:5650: 0.21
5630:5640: 0.21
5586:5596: 0.15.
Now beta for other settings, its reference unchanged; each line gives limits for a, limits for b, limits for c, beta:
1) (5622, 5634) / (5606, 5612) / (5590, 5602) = -0.01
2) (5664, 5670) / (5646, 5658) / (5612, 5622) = 0.03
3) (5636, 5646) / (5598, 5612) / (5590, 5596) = -0.02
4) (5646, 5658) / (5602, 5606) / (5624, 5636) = 0.01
